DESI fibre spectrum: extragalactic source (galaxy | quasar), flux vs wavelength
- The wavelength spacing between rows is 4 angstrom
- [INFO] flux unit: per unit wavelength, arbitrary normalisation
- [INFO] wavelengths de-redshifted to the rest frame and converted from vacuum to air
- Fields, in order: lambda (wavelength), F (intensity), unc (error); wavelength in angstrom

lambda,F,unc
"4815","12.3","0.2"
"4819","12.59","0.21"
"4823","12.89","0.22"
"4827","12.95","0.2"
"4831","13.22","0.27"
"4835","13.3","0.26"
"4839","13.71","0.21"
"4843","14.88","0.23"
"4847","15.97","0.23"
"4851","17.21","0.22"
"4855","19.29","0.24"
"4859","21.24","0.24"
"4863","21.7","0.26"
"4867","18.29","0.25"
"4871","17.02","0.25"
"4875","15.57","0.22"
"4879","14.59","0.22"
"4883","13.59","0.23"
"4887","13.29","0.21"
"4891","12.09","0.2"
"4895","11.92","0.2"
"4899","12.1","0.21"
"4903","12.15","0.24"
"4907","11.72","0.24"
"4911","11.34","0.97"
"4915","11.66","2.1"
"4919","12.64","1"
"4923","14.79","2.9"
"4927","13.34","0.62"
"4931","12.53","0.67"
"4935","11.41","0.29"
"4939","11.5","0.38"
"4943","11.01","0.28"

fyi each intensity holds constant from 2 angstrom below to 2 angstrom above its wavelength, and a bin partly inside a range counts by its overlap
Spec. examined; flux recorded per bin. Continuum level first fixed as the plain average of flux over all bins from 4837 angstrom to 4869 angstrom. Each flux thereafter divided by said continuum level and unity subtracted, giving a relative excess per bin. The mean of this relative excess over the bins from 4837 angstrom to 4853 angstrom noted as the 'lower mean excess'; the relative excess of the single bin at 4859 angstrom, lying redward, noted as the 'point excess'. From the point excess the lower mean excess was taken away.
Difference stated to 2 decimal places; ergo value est 0.33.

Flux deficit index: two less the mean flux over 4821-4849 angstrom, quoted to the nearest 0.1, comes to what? -11.8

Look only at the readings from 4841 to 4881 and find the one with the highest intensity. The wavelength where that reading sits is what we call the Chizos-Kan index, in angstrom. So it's 4863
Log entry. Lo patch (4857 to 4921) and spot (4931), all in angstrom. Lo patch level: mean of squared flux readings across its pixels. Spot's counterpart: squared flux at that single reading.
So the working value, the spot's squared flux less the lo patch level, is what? -62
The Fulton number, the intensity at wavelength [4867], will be 18.29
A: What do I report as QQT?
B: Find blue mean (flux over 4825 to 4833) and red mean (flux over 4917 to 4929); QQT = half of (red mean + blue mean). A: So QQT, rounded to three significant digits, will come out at 13.3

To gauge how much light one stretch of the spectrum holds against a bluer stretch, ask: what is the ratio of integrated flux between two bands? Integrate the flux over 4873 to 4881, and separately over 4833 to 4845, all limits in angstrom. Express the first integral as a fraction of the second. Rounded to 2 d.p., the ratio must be 0.72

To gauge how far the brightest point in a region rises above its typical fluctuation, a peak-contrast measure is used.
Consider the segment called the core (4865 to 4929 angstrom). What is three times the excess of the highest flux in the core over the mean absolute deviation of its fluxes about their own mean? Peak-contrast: 50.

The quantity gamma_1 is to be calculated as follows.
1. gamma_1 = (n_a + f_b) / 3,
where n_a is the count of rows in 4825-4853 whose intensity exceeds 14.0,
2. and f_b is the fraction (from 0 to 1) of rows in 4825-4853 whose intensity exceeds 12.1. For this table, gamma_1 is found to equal 1.3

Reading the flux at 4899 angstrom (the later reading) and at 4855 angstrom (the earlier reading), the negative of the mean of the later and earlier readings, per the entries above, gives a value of -15.7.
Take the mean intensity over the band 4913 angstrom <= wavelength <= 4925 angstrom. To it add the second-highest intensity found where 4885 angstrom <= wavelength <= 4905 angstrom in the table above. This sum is 25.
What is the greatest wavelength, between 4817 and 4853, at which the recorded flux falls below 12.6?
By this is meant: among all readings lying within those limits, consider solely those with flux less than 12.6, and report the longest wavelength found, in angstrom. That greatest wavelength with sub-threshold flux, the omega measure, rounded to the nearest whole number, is 4819 angstrom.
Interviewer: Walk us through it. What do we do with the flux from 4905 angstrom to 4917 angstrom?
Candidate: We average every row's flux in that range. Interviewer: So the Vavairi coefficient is 12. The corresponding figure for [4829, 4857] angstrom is 15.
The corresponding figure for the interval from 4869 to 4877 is 16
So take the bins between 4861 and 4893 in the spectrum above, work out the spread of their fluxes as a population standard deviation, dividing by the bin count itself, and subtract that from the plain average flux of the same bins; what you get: 12.8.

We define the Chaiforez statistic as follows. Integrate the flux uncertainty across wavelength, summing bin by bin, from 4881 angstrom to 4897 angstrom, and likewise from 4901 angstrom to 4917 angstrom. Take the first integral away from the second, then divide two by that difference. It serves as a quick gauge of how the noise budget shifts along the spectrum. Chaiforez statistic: 0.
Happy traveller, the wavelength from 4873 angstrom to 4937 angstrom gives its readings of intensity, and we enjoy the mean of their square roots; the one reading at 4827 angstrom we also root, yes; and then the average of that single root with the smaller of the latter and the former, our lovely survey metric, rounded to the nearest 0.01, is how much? 3.59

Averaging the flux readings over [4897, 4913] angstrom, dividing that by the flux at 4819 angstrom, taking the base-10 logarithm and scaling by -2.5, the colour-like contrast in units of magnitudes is 0.1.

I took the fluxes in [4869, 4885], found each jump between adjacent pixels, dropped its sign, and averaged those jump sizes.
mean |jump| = 1.1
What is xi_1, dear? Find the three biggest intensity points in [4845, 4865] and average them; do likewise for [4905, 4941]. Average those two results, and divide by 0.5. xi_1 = 34.3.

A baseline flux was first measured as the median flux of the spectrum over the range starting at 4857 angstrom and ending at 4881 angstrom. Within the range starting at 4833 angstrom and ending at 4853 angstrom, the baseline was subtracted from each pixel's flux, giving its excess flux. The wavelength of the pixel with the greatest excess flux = 4851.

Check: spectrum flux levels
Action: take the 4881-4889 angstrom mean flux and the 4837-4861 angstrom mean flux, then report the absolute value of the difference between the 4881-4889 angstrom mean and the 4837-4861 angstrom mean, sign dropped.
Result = 3.6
